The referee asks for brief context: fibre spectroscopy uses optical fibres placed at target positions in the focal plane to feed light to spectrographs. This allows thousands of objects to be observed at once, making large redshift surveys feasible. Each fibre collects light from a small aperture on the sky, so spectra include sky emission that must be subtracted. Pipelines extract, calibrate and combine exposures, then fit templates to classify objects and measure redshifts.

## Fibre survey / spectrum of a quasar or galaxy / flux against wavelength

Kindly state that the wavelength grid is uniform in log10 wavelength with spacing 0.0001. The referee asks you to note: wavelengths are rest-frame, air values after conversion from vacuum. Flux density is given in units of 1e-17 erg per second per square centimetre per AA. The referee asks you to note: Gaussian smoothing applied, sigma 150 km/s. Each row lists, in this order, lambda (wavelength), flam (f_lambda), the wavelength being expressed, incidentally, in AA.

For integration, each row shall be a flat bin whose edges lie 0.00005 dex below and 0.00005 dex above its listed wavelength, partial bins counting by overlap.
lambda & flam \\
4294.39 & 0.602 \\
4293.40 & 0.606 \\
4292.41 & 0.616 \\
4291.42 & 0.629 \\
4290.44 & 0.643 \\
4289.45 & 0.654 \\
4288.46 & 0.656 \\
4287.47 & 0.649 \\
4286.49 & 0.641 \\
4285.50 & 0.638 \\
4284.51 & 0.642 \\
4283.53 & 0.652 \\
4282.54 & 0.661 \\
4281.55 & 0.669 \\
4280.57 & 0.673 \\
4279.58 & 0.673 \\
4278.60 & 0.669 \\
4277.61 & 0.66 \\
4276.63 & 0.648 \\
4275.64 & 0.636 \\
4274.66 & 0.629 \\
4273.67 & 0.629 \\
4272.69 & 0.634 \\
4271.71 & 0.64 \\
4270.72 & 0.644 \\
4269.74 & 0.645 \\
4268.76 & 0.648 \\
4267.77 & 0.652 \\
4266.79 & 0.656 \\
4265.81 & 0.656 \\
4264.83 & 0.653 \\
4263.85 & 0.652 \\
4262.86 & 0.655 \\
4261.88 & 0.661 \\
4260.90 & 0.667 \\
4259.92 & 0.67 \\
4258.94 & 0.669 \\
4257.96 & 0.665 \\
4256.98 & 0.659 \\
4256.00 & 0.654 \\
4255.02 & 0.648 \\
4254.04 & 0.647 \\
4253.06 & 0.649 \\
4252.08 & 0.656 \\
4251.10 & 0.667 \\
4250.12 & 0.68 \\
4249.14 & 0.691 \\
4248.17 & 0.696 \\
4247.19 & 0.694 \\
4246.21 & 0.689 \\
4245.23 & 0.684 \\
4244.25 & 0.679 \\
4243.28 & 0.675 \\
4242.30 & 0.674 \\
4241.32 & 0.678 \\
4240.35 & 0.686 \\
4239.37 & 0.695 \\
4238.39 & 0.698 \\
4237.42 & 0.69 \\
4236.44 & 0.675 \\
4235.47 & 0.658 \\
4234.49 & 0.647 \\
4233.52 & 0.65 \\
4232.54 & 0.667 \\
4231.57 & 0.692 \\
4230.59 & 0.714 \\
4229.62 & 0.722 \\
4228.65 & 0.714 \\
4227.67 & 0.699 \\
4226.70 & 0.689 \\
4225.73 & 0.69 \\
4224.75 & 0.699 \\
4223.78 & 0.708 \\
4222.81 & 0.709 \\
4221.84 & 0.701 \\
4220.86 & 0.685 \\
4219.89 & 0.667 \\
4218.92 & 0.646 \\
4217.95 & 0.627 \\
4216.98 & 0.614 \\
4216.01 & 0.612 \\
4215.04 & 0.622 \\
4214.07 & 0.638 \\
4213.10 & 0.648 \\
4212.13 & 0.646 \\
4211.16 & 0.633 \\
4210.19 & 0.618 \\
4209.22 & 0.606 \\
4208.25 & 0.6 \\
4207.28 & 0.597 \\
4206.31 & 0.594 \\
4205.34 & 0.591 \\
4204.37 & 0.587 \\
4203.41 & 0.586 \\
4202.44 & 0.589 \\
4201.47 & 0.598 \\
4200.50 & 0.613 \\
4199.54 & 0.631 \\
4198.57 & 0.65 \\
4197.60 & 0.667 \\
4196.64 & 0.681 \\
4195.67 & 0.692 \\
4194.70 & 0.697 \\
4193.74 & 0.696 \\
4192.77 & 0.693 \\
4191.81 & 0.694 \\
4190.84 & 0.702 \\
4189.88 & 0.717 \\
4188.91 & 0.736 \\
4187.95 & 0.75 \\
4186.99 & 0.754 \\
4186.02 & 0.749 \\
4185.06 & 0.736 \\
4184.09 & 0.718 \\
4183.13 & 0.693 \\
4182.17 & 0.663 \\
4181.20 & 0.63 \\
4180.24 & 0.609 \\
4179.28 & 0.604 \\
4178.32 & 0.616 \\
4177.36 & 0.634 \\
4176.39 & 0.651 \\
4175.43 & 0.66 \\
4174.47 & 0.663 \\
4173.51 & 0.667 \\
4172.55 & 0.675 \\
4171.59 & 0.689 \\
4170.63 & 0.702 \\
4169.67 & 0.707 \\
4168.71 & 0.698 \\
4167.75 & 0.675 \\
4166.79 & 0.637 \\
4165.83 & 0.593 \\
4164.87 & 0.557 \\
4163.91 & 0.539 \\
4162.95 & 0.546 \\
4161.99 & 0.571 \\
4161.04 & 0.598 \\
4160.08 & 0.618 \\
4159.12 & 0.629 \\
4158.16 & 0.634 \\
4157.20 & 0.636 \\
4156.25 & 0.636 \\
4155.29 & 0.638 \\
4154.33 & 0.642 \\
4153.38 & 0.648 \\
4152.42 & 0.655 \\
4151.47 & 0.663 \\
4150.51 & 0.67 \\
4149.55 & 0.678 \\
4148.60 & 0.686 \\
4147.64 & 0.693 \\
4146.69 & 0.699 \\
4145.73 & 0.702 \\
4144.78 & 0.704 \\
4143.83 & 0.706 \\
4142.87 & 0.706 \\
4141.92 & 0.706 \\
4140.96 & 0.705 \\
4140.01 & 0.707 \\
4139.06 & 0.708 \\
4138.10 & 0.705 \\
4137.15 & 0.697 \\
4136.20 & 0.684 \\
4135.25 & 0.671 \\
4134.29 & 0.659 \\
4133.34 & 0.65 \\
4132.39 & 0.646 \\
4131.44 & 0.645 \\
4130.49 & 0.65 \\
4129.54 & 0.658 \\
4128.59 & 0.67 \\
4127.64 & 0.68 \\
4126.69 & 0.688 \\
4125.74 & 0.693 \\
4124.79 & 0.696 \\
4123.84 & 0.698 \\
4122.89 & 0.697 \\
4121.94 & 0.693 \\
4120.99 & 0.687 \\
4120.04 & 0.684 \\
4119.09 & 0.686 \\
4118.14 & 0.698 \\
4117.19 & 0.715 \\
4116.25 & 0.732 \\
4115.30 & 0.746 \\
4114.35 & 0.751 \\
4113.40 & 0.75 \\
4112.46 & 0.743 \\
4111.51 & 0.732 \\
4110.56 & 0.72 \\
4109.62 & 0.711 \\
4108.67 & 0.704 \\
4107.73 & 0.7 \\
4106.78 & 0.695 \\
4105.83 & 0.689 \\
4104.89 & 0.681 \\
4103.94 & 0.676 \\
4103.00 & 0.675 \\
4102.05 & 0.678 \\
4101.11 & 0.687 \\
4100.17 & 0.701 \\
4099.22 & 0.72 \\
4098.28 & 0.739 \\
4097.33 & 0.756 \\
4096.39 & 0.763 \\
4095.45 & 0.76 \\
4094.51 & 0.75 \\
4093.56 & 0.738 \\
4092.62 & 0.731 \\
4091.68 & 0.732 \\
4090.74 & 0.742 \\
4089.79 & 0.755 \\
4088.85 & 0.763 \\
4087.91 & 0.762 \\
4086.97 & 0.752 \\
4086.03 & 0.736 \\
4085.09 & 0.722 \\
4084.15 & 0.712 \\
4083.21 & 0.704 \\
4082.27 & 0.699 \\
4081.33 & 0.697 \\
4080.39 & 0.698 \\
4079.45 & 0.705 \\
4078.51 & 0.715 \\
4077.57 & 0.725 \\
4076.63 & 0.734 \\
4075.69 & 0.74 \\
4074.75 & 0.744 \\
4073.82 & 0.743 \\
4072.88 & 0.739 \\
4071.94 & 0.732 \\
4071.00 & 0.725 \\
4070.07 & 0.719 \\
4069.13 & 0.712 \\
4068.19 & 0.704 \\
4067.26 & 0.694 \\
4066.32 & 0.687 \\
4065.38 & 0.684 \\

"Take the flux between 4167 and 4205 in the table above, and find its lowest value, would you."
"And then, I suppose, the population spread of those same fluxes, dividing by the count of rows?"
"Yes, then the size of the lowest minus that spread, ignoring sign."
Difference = 0.539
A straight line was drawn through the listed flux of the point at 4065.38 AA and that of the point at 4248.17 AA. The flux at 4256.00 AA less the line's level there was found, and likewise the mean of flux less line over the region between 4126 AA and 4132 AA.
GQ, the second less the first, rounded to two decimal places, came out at 0.02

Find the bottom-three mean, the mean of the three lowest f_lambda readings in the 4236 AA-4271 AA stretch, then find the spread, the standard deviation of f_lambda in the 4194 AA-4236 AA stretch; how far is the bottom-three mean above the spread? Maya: 0.60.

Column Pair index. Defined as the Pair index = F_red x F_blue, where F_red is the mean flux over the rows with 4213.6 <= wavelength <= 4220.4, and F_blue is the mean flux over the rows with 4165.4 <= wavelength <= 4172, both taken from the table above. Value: 0.425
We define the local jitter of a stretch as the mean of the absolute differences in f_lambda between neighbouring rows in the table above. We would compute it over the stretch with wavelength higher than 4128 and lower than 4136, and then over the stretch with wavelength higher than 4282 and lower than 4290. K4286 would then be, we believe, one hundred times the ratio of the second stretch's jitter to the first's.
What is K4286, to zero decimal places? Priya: 84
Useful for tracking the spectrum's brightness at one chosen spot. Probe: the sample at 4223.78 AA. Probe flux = 0.708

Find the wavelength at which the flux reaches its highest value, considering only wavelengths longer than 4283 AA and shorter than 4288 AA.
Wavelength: 4283.53 AA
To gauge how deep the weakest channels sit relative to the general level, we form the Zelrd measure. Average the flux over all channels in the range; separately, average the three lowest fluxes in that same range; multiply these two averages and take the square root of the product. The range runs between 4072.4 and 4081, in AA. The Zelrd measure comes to 0.716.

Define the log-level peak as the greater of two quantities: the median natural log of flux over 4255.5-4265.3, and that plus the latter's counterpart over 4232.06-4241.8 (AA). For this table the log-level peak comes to -0.42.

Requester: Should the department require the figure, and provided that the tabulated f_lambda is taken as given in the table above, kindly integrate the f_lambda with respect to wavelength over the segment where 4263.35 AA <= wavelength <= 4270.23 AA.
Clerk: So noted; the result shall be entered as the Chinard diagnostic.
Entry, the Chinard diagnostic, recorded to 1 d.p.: 4.5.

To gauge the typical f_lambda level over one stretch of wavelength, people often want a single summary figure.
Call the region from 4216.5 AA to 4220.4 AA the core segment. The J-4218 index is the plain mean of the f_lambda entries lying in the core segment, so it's 0.64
